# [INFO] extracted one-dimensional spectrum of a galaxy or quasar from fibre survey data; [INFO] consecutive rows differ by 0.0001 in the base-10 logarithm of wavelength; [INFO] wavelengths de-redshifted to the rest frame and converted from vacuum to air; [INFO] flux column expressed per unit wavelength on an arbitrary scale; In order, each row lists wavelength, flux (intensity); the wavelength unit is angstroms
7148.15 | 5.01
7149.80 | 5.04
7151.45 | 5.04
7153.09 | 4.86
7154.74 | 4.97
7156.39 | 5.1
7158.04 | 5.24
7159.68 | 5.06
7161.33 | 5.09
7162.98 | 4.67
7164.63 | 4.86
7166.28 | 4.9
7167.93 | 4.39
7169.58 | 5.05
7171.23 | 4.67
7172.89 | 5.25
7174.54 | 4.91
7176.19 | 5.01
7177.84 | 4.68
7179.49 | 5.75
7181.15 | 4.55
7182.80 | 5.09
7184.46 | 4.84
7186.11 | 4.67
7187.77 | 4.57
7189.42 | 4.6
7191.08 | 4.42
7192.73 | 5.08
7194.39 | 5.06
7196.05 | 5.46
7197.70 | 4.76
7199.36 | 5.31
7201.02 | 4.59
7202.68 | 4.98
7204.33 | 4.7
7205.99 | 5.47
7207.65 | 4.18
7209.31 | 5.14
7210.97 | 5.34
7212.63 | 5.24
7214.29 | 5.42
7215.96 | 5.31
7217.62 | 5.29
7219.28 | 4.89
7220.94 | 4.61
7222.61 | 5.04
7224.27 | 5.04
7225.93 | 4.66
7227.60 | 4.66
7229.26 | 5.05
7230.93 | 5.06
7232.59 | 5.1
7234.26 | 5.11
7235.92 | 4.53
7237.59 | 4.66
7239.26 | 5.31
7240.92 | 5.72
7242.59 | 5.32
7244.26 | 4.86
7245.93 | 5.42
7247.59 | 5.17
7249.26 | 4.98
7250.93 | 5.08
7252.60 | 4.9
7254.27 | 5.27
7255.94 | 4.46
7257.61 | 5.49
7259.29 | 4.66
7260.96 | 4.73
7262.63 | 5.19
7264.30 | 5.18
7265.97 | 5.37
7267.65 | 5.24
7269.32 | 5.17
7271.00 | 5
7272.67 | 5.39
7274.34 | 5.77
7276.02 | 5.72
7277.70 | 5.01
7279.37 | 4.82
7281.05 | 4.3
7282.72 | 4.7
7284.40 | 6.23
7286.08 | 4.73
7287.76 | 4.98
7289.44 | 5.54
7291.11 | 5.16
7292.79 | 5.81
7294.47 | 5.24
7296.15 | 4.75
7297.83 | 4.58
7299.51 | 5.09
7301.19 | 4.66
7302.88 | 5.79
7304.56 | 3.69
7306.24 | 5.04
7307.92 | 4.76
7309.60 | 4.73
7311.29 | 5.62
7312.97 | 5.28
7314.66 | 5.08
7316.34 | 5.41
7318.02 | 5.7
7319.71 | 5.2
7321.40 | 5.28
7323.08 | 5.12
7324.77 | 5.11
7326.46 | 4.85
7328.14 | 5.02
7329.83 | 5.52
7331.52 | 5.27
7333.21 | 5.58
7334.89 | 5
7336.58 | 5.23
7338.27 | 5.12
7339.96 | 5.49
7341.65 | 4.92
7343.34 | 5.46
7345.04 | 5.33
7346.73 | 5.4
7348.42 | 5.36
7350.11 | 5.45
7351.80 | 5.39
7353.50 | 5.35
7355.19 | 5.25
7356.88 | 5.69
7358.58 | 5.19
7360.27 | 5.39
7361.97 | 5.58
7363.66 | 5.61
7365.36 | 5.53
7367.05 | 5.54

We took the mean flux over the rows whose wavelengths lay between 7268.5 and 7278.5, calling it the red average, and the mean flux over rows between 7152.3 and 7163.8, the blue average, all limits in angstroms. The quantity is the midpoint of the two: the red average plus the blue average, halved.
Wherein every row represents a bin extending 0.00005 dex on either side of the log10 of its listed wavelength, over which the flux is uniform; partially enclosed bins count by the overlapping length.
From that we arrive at 5.17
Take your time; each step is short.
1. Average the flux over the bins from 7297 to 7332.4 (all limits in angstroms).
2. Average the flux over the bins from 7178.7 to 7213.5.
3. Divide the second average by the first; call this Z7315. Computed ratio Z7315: 0.972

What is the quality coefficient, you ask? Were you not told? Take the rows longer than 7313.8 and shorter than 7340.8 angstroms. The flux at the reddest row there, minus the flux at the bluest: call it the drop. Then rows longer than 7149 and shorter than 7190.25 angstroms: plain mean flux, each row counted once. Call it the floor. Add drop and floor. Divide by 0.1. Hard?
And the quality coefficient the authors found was 53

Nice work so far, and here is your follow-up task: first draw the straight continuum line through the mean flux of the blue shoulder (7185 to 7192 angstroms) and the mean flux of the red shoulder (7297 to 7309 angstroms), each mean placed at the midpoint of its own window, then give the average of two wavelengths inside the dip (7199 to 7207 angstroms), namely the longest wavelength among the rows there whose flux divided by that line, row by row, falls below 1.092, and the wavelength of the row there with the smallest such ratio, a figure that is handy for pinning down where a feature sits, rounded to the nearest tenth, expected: 7202.7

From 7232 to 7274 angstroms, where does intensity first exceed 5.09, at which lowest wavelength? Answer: 7232.59 angstroms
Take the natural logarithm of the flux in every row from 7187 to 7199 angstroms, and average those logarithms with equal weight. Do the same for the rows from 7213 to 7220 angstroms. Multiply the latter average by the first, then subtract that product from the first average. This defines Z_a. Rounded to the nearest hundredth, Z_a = -1.03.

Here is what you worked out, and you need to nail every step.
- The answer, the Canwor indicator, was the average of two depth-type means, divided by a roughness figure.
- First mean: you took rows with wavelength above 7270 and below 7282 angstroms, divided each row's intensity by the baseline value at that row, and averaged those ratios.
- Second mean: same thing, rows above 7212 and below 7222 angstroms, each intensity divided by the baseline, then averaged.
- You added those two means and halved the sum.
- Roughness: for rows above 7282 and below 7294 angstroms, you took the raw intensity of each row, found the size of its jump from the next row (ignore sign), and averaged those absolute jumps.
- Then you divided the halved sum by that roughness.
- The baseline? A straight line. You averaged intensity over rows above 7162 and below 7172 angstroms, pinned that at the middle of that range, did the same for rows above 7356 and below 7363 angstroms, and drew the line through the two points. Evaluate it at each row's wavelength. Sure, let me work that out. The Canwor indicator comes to 1.3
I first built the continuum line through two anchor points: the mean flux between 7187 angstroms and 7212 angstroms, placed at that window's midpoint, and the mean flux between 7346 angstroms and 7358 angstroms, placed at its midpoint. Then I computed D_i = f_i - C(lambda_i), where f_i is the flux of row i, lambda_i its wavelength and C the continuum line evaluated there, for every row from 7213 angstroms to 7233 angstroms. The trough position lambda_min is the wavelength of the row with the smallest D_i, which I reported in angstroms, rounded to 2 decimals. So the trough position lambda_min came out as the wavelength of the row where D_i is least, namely 7220.94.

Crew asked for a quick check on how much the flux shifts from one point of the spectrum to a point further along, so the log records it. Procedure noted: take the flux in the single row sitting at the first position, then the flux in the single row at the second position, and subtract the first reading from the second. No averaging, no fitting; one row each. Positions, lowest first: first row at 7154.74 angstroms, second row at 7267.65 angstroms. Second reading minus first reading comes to 0.27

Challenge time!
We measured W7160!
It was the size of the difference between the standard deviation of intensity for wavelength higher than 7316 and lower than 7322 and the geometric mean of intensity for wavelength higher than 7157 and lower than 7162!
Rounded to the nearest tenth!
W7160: 4.9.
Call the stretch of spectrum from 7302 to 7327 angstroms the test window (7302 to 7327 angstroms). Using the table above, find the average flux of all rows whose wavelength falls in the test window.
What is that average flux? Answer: 5.11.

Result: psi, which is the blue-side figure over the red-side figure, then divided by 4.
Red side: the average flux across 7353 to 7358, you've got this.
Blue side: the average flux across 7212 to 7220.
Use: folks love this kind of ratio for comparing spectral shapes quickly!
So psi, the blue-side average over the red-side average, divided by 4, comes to 0.241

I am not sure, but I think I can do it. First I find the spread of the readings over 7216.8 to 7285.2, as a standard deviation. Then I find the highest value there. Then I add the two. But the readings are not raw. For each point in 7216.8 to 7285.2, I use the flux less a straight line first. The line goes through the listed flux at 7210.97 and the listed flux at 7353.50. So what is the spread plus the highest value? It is 1.3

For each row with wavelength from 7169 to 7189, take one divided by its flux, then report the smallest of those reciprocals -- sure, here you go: 0.174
